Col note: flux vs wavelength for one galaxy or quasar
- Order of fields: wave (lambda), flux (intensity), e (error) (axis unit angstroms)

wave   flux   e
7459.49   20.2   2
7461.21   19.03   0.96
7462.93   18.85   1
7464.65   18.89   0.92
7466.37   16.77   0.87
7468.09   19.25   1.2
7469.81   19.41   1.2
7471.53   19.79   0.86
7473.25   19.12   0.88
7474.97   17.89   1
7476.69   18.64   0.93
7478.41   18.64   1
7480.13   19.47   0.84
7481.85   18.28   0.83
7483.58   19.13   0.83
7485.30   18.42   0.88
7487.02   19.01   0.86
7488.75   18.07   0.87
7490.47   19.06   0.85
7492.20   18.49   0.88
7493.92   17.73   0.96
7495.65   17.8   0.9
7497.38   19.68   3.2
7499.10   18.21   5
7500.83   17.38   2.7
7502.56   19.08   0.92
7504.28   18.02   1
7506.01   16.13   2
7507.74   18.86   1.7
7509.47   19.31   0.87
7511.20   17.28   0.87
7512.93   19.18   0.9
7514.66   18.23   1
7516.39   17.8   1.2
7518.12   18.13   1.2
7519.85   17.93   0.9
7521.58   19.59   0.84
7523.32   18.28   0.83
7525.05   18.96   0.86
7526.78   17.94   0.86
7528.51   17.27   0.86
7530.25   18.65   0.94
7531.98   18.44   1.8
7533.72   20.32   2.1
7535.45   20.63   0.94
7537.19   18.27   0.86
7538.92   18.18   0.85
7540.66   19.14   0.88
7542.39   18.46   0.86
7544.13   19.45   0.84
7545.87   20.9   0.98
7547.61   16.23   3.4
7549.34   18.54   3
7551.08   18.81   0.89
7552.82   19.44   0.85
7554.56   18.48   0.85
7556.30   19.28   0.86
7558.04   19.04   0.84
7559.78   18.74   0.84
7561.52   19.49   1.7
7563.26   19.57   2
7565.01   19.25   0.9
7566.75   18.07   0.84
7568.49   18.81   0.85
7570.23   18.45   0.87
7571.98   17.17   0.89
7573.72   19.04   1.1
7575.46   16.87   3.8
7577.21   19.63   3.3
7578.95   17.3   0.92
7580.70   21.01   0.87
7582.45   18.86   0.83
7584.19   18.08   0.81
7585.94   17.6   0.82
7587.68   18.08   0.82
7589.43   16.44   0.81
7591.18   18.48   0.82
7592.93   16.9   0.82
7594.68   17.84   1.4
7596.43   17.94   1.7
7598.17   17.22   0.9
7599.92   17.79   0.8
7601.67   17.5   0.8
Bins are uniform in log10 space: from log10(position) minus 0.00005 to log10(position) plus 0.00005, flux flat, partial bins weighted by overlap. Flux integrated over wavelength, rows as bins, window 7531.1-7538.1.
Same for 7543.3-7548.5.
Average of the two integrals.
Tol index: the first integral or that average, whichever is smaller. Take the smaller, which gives 117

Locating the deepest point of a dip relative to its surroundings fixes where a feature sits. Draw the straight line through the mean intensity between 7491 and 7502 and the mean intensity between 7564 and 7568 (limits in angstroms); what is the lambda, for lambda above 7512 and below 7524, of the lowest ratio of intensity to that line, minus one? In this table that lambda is 7516.39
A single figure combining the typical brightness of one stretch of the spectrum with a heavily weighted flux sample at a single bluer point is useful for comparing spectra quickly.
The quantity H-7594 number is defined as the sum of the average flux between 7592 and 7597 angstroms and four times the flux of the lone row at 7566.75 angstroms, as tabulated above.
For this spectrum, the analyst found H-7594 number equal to 89.8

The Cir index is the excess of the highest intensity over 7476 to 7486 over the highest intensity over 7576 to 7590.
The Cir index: -1.5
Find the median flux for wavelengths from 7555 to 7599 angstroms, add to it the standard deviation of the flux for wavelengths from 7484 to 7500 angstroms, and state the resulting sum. 19.1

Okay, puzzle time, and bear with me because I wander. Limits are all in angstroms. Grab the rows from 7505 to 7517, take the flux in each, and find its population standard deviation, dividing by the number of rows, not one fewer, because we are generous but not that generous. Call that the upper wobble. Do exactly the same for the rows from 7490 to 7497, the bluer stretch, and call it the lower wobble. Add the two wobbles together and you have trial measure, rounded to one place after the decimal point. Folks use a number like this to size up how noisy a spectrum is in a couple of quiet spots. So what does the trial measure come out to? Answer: 1.6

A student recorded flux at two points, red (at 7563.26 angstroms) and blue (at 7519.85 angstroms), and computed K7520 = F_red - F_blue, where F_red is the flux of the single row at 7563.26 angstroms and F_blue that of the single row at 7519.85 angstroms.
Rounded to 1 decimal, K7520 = 1.6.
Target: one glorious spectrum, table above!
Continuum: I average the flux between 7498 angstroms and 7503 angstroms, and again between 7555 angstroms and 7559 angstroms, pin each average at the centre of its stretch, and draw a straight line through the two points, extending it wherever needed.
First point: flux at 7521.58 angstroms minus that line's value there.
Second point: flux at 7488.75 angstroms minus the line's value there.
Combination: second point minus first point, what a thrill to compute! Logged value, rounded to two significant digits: -1.0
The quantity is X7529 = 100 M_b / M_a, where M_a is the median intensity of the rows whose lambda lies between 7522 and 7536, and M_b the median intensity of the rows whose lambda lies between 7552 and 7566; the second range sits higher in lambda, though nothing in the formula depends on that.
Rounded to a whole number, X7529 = 104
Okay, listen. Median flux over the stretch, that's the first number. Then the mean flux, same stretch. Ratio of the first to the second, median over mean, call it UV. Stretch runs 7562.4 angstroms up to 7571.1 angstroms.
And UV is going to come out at 1.00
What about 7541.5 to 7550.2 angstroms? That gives 0.99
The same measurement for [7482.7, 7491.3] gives 1.01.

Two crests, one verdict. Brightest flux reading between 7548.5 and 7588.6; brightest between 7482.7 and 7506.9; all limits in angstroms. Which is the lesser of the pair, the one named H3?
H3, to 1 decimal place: 19.7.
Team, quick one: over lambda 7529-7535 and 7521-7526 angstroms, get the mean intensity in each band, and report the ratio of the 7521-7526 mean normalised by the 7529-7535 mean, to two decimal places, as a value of 0.99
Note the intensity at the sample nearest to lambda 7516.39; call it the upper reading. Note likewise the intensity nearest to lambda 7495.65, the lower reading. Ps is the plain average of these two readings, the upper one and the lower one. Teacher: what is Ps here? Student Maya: 17.8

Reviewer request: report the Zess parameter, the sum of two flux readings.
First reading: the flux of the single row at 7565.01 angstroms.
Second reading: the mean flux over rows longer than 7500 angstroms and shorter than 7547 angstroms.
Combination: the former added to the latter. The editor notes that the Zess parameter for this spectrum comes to 37.8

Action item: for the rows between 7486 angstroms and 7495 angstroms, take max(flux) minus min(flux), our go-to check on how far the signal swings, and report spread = 1.3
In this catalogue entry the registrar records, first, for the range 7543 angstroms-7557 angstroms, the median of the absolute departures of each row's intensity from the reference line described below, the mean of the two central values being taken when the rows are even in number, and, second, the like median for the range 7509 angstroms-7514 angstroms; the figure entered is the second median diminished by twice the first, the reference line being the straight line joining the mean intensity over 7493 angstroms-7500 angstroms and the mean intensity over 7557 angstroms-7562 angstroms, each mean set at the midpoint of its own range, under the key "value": -0.17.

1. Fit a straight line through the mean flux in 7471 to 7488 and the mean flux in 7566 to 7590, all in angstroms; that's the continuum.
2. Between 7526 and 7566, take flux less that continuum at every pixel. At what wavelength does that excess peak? 7545.87 angstroms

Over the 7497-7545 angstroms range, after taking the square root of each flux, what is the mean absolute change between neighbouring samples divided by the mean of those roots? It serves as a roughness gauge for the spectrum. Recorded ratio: 0.030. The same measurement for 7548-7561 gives 0.014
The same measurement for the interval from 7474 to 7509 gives 0.028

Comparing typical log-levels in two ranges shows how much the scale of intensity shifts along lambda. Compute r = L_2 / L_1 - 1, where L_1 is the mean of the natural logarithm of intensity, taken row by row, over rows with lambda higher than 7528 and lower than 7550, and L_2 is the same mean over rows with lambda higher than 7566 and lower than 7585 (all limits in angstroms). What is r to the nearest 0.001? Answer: -0.006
